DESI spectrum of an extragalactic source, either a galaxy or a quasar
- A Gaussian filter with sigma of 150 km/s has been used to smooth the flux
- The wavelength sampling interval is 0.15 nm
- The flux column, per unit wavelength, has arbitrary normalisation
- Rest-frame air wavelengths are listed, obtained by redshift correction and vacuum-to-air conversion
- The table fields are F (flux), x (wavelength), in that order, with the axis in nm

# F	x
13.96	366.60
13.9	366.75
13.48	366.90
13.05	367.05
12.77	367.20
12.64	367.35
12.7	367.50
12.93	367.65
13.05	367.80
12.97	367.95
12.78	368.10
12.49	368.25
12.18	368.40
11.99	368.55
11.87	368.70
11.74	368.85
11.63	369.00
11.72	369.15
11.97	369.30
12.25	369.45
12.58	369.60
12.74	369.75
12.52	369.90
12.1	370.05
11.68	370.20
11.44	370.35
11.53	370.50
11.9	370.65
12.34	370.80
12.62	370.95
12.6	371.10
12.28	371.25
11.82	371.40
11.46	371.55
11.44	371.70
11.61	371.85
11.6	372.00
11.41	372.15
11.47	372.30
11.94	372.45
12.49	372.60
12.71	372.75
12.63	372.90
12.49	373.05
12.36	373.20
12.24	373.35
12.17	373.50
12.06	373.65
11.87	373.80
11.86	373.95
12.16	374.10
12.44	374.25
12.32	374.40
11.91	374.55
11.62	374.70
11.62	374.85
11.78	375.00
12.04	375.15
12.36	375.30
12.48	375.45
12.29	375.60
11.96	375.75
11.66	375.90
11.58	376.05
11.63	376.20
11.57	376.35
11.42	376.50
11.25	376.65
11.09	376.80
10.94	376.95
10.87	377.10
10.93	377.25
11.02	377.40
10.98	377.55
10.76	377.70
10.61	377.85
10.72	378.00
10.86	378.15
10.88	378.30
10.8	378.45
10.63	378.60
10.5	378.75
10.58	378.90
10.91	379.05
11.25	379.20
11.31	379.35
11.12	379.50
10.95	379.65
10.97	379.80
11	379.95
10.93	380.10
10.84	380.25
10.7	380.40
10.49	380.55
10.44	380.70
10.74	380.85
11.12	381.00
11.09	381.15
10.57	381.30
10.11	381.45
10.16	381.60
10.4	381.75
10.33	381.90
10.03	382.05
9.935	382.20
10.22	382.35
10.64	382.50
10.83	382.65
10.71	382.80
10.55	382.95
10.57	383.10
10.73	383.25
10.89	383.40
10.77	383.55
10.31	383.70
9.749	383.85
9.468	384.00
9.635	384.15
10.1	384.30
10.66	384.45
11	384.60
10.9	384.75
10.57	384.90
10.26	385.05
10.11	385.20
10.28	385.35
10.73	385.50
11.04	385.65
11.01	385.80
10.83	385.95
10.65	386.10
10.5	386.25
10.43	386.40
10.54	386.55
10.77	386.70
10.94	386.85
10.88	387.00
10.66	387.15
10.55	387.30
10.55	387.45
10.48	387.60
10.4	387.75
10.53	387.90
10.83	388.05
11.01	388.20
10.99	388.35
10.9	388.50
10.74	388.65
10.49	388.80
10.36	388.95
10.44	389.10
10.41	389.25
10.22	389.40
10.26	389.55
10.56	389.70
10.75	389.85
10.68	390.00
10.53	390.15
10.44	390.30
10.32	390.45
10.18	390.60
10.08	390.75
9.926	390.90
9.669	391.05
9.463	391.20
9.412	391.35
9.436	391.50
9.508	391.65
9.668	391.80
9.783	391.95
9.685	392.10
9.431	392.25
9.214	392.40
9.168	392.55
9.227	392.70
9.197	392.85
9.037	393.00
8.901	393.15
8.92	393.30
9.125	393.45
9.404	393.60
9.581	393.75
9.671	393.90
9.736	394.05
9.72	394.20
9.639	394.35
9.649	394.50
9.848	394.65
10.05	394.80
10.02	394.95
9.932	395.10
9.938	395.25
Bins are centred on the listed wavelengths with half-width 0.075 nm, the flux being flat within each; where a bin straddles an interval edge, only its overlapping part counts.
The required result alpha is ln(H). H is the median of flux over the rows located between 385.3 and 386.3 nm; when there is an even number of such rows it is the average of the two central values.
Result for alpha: 2.37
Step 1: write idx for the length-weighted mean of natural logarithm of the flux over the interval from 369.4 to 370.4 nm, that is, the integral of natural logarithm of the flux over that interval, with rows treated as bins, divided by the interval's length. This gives 2.50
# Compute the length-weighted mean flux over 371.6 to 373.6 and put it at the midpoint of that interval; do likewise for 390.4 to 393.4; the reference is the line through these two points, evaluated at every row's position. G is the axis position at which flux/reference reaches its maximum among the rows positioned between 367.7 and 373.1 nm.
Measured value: 372.75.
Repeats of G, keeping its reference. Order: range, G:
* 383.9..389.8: 388.35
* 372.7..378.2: 375.45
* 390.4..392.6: 390.45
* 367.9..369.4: 367.95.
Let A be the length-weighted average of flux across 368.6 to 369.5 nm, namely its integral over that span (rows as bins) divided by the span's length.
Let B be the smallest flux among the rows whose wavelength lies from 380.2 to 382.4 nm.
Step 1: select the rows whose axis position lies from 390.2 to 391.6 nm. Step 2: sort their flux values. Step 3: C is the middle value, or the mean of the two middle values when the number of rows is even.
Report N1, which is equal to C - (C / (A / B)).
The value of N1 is 1.6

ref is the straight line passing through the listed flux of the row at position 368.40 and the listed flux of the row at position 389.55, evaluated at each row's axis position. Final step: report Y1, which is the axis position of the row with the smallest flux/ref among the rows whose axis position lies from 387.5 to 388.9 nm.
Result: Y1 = 387.75 nm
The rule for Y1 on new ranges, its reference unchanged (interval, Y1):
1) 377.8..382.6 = 382.20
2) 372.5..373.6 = 373.50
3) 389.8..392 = 391.35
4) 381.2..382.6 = 382.20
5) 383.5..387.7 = 384.00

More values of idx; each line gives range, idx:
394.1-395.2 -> 2.29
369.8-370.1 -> 2.51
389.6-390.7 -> 2.35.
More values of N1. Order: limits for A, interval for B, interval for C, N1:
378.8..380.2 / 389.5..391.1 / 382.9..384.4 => 1.3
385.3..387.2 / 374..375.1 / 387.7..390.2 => -0.9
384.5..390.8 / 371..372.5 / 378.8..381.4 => -0.8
